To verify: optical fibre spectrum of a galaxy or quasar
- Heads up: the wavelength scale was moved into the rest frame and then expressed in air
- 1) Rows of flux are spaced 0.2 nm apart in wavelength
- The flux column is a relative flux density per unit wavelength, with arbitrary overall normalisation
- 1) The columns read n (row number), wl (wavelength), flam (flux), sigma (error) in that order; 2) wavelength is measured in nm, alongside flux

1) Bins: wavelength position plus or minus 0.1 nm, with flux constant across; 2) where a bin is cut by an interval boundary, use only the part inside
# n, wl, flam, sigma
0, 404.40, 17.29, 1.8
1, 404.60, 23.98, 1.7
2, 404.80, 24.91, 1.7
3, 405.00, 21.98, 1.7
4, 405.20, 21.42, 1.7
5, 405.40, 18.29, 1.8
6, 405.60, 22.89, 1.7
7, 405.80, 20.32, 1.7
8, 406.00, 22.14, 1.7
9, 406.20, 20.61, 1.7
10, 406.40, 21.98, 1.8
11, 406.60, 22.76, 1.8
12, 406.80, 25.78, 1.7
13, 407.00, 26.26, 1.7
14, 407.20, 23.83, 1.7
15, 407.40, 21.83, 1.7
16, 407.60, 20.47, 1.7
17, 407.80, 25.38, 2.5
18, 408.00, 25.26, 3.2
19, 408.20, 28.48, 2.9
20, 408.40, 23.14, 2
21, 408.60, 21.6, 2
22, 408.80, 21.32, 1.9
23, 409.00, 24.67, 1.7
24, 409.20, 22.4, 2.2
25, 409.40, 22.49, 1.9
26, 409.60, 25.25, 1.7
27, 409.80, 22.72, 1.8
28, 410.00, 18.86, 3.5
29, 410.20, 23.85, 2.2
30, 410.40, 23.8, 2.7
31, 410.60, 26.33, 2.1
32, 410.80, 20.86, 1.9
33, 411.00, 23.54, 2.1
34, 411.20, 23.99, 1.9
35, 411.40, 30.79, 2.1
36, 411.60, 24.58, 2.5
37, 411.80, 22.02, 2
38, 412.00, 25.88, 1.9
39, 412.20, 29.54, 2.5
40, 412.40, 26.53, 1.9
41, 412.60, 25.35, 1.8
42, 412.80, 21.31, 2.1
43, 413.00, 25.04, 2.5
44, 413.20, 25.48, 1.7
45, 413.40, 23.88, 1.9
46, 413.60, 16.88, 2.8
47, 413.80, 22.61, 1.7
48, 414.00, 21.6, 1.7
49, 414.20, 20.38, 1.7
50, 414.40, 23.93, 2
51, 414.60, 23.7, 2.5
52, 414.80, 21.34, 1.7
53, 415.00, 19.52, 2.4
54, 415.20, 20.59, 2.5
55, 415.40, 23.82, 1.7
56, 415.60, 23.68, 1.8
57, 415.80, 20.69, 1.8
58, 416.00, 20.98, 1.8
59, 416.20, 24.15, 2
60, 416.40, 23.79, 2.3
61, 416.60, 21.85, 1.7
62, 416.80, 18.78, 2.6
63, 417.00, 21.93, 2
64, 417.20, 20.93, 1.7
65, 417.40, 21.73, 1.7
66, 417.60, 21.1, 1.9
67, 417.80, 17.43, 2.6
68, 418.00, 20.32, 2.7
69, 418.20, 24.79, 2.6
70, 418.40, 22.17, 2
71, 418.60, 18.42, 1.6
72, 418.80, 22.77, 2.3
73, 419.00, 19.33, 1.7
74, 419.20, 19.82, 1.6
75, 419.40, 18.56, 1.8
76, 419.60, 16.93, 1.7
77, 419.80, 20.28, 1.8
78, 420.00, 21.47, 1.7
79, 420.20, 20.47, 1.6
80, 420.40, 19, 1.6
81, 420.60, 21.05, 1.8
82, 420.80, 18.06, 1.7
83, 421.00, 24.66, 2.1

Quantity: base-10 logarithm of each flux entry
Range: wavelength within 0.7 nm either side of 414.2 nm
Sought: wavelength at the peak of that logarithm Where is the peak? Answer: 414.40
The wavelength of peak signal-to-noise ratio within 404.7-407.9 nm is 407.00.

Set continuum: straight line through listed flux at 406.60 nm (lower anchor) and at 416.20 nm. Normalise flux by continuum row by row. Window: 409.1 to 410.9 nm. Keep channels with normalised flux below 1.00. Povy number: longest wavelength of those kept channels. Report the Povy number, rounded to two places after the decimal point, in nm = 410.80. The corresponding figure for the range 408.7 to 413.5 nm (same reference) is 412.80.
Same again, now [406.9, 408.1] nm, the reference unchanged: 407.60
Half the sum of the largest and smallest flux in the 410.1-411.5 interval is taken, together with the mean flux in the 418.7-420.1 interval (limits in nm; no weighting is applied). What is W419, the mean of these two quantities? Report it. 22.9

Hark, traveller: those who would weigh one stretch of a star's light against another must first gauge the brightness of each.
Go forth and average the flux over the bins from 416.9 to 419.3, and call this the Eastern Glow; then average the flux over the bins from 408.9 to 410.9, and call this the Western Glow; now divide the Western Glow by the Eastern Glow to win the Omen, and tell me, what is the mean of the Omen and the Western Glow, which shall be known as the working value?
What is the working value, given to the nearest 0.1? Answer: 12.1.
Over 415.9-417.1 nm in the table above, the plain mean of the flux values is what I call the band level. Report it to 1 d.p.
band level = 21.9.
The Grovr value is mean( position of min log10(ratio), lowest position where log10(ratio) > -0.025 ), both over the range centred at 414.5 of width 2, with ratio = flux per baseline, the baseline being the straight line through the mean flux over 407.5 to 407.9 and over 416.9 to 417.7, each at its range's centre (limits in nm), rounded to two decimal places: 413.70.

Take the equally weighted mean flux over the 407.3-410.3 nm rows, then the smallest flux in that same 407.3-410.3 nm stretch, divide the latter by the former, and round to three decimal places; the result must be 0.814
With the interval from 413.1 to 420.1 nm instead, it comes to 0.792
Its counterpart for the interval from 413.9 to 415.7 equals 0.885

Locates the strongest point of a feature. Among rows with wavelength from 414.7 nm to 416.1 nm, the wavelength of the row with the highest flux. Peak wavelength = 415.40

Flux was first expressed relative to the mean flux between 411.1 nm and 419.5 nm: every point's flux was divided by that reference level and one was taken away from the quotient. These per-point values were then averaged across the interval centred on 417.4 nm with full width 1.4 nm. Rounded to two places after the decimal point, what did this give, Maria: -0.09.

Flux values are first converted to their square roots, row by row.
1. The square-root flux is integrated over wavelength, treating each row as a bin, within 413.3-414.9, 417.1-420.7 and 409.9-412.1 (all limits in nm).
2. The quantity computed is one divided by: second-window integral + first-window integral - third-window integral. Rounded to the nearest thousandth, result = 0.077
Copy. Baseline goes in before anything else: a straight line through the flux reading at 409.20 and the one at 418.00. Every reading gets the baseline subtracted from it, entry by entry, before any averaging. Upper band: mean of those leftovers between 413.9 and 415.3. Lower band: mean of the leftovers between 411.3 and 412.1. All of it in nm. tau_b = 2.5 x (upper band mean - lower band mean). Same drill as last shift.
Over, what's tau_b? -8.9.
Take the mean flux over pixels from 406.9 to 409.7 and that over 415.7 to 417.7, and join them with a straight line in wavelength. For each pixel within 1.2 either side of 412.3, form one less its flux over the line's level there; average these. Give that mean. -0.12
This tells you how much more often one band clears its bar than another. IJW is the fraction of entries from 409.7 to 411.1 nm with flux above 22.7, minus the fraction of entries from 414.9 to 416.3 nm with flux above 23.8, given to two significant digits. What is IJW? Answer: 0.43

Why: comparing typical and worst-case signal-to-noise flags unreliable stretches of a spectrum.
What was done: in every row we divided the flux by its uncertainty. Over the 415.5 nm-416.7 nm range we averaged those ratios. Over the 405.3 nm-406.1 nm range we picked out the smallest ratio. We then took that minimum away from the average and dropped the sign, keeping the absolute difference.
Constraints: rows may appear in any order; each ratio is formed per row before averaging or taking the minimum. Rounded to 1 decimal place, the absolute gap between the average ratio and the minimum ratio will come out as 1.8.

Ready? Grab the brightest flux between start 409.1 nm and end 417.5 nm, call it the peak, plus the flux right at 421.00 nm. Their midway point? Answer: 27.7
